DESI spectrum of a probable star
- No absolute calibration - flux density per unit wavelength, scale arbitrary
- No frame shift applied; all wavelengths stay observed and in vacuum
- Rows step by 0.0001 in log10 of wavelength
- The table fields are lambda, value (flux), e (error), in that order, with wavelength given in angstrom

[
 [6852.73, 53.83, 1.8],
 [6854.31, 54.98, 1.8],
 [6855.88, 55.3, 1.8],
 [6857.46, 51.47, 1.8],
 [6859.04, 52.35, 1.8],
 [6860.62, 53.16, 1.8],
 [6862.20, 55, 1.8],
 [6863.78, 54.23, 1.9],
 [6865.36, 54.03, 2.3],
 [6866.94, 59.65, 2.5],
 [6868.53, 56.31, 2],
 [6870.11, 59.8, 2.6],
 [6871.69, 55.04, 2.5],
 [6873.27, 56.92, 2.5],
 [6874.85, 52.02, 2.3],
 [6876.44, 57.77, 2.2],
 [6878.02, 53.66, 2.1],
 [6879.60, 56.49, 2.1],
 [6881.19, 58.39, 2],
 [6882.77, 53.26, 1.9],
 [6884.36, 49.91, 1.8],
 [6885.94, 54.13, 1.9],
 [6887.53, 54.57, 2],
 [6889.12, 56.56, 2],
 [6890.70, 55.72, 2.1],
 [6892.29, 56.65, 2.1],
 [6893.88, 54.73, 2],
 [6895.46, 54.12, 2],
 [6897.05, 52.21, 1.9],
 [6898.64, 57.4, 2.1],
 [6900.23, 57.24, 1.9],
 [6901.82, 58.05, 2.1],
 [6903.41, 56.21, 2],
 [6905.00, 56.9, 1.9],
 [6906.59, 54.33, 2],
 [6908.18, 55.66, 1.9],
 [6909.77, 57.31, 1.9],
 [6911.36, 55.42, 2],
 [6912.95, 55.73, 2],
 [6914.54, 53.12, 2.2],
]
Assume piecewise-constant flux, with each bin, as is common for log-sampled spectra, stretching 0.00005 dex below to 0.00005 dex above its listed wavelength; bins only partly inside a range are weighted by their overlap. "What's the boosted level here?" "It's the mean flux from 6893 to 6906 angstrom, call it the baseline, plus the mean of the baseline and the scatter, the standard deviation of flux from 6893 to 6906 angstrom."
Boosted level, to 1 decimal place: 84.7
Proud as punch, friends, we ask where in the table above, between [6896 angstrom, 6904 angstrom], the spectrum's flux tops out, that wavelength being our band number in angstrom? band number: 6901.82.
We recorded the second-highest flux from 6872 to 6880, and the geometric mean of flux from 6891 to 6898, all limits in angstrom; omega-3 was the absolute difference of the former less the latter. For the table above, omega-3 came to 2.5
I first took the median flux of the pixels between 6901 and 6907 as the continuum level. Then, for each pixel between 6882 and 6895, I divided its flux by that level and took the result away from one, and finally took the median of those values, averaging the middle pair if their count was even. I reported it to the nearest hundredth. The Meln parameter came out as 0.03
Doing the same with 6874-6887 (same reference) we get 0.05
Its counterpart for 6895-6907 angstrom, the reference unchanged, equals 0.00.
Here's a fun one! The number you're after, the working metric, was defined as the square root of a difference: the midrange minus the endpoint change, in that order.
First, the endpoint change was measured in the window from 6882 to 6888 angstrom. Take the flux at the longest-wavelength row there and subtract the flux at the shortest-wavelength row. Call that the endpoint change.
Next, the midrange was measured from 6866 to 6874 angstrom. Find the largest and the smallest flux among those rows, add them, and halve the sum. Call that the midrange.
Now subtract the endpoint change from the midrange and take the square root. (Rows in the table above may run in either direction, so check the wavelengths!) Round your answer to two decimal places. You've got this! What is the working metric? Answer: 7.49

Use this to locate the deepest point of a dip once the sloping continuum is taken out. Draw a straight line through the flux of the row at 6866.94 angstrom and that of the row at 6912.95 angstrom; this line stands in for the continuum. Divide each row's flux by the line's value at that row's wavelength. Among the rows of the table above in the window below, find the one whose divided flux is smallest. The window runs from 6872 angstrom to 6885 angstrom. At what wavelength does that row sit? 6884.36 angstrom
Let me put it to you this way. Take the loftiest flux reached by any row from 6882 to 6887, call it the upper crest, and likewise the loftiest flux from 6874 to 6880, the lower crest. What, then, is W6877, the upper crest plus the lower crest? 112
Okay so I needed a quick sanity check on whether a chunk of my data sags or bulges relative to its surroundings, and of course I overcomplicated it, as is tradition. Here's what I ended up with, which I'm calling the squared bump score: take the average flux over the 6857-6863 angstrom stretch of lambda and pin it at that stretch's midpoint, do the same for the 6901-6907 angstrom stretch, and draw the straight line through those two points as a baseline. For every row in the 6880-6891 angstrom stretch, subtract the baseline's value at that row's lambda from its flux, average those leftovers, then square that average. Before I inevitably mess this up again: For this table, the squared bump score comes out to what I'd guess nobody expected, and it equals 0.1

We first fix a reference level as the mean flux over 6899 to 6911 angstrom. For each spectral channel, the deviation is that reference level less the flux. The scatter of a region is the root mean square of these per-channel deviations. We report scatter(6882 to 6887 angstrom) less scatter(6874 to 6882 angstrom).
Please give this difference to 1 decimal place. 1.9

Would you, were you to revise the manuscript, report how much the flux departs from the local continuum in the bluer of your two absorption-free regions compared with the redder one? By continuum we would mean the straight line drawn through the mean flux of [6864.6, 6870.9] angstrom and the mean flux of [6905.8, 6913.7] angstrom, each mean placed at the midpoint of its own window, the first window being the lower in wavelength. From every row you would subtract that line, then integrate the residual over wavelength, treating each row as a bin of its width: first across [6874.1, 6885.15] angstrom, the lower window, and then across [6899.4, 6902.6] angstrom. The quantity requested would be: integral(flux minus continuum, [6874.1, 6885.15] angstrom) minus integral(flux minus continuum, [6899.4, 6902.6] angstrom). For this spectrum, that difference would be -32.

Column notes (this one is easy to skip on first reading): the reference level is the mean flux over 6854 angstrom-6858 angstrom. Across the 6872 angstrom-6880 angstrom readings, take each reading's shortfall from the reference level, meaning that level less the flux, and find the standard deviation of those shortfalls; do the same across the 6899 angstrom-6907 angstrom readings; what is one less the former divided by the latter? -0.73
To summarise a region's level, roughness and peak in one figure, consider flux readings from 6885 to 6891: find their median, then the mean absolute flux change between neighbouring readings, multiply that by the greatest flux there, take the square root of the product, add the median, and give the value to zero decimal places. 63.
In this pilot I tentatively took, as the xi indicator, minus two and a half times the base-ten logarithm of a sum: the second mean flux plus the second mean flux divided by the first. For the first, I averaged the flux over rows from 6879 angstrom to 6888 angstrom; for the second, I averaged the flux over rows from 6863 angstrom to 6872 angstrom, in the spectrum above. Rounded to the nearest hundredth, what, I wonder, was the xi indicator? -4.40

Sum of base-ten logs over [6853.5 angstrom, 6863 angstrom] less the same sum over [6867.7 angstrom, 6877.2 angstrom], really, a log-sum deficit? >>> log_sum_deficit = -0.12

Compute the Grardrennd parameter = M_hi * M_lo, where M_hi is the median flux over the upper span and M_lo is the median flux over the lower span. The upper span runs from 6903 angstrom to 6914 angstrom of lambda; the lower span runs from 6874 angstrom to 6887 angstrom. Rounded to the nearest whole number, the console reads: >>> 3004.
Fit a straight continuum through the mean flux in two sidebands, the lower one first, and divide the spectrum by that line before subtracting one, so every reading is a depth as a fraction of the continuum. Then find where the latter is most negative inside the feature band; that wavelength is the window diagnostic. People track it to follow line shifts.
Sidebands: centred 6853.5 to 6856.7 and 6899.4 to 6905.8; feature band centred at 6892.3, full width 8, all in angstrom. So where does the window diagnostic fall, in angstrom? 6895.46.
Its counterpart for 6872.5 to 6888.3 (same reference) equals 6884.36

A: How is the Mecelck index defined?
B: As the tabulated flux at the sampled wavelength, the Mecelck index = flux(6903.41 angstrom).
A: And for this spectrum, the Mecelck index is 56.21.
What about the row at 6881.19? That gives 58.39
